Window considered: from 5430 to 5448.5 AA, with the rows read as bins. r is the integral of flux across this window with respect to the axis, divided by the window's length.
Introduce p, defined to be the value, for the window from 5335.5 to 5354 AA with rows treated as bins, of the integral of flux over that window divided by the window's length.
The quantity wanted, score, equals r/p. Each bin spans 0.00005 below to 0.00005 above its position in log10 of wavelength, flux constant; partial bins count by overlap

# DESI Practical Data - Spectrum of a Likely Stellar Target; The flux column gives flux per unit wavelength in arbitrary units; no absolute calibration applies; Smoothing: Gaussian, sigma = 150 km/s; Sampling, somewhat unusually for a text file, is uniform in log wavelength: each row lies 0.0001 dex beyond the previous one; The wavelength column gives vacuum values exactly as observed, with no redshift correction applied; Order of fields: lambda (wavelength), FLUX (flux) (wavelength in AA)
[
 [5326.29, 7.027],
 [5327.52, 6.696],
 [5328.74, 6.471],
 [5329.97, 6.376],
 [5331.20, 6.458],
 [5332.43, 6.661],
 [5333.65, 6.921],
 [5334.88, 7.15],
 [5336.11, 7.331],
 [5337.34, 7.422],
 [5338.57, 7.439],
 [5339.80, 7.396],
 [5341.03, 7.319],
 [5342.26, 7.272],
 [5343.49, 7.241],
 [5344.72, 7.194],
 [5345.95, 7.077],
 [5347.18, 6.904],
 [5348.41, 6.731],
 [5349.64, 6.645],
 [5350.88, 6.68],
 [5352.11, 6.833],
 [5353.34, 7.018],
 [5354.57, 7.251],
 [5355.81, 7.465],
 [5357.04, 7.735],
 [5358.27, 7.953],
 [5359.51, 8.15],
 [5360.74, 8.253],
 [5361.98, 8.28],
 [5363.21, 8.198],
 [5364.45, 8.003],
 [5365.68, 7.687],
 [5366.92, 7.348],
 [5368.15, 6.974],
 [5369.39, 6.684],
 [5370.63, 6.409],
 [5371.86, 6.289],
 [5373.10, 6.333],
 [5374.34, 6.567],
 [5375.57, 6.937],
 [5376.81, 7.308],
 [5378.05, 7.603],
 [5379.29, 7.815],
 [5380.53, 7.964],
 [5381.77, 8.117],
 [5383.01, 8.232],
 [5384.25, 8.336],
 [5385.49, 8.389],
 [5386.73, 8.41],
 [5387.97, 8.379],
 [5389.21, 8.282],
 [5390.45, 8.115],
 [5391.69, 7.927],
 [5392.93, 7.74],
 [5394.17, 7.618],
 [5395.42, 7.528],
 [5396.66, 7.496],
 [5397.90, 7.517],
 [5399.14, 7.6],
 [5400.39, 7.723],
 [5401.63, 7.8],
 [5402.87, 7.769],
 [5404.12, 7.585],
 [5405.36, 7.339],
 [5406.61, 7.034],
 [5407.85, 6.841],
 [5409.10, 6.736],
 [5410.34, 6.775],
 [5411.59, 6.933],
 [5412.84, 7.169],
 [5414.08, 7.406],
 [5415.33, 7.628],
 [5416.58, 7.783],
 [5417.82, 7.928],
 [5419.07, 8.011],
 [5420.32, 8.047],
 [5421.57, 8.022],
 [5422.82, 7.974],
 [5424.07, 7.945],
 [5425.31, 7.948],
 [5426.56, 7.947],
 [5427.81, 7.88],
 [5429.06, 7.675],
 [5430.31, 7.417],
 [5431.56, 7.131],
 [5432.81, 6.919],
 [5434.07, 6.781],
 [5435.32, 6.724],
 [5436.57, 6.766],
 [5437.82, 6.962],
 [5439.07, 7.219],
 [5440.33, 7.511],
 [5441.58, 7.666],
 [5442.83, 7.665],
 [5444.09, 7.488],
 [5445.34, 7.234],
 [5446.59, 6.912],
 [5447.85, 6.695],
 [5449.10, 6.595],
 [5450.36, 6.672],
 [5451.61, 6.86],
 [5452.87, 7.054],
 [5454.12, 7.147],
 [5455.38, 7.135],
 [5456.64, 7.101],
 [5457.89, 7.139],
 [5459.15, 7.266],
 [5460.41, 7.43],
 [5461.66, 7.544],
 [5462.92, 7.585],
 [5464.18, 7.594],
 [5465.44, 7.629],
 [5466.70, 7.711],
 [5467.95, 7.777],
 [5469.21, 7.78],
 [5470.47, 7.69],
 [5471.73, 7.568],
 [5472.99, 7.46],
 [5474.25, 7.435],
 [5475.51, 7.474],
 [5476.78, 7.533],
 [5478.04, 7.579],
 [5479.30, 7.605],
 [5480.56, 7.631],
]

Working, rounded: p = 7.10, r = 7.13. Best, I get 1.00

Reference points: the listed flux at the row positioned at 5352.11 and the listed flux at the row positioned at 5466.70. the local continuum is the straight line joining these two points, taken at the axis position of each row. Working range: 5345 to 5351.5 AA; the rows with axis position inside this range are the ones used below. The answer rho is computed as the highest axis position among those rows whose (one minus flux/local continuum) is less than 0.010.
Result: 5347.18 AA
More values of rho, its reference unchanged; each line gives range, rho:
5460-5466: 5465.44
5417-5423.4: 5422.82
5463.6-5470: 5469.21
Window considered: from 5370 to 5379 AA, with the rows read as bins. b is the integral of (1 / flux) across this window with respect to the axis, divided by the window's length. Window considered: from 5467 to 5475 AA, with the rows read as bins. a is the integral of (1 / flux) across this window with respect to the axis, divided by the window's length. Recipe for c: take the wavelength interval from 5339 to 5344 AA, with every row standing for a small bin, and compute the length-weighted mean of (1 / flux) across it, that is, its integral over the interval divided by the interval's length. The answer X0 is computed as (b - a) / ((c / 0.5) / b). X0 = 0.0087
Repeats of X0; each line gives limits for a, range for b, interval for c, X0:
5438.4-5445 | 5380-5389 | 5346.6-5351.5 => -0.0051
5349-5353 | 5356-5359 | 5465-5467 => -0.0099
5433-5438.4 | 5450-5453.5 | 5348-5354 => -0.0004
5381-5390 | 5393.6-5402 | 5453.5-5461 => 0.0052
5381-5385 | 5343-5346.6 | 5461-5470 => 0.0097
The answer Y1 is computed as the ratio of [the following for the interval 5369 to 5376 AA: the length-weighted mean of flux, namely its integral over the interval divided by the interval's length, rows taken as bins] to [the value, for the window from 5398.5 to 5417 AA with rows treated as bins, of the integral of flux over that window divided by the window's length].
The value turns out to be 0.89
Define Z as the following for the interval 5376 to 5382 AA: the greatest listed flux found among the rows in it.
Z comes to 8.117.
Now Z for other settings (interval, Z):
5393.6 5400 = 7.618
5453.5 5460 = 7.266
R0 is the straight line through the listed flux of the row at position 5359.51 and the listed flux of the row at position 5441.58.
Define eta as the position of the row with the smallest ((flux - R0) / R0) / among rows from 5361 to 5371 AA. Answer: 5370.63 AA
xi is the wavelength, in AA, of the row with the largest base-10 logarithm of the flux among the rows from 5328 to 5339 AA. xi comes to 5338.57 AA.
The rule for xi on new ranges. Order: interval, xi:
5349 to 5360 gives 5359.51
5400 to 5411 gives 5401.63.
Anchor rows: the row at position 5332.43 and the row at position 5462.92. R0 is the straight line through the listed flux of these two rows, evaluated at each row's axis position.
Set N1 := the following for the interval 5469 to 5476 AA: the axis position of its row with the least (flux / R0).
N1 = 5474.25 AA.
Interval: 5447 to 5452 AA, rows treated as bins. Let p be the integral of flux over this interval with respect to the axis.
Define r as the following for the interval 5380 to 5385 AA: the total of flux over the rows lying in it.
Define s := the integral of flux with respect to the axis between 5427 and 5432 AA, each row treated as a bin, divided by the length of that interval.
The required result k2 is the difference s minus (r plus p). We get -58.6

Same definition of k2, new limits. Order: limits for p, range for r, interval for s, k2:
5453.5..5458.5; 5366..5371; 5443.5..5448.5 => -56.0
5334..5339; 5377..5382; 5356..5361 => -60.0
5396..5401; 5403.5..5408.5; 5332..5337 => -59.7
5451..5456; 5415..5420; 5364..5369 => -59.1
